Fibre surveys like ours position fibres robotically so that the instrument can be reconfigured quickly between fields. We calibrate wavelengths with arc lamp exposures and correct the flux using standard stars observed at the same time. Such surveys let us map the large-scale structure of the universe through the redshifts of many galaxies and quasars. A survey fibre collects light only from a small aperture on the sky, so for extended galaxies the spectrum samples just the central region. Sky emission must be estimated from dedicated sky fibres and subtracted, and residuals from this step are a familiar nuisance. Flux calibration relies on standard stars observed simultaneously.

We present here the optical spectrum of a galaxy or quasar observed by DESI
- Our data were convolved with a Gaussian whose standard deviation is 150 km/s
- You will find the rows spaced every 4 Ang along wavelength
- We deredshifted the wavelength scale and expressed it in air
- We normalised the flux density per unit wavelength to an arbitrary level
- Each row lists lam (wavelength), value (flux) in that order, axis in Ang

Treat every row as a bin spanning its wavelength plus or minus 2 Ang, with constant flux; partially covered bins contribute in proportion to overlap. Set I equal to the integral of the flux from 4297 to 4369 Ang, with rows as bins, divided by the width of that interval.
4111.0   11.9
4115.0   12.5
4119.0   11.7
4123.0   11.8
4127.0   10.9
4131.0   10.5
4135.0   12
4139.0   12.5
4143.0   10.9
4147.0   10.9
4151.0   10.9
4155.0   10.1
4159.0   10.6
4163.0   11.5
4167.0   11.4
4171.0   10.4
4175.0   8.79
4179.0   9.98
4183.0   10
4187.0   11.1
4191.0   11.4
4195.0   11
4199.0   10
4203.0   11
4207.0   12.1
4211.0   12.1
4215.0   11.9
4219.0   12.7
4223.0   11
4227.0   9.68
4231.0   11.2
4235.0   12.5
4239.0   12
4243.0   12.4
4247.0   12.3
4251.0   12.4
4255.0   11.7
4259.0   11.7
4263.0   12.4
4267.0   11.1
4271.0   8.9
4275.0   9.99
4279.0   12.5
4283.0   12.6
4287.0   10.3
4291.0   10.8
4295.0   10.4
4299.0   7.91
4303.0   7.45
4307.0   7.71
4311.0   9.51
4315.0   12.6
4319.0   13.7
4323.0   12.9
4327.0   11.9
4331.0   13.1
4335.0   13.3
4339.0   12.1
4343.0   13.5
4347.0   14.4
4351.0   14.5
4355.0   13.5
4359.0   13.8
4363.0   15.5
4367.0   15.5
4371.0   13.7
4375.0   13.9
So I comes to 12.4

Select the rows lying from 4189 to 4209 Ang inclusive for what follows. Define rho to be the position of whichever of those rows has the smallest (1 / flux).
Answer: 4207.0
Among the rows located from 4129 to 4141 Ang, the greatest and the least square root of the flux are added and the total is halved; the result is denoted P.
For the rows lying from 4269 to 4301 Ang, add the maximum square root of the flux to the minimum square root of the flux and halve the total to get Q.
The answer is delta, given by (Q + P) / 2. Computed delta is 3.28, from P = 3.39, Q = 3.18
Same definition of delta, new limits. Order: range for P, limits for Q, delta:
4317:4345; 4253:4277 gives 3.41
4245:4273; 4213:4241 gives 3.29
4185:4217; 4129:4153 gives 3.35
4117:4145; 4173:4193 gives 3.28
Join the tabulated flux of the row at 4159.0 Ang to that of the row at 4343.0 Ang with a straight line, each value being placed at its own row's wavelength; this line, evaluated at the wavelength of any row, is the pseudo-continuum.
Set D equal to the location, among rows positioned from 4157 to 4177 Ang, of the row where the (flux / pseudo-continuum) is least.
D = 4175.0 Ang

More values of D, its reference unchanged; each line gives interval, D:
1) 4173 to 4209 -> 4175.0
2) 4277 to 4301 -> 4299.0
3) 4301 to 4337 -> 4303.0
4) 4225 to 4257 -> 4227.0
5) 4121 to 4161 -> 4155.0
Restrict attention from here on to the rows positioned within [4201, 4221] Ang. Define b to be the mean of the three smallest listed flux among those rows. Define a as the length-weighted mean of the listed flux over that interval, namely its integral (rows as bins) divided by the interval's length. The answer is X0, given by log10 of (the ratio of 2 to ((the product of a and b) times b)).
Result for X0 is -2.91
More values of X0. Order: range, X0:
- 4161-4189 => -2.68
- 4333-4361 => -3.06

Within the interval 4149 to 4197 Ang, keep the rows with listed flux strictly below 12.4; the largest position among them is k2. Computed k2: 4195.0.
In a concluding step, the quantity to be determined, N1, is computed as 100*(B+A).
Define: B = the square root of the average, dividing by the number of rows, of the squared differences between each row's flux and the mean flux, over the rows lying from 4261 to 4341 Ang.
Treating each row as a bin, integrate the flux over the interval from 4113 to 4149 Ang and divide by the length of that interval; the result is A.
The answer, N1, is 1344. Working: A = 11.5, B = 1.9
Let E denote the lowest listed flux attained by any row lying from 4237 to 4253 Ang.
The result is 12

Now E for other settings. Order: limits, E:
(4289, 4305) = 7.45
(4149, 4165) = 10.1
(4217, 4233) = 9.68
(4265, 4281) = 8.9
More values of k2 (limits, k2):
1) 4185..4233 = 4231.0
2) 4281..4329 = 4327.0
